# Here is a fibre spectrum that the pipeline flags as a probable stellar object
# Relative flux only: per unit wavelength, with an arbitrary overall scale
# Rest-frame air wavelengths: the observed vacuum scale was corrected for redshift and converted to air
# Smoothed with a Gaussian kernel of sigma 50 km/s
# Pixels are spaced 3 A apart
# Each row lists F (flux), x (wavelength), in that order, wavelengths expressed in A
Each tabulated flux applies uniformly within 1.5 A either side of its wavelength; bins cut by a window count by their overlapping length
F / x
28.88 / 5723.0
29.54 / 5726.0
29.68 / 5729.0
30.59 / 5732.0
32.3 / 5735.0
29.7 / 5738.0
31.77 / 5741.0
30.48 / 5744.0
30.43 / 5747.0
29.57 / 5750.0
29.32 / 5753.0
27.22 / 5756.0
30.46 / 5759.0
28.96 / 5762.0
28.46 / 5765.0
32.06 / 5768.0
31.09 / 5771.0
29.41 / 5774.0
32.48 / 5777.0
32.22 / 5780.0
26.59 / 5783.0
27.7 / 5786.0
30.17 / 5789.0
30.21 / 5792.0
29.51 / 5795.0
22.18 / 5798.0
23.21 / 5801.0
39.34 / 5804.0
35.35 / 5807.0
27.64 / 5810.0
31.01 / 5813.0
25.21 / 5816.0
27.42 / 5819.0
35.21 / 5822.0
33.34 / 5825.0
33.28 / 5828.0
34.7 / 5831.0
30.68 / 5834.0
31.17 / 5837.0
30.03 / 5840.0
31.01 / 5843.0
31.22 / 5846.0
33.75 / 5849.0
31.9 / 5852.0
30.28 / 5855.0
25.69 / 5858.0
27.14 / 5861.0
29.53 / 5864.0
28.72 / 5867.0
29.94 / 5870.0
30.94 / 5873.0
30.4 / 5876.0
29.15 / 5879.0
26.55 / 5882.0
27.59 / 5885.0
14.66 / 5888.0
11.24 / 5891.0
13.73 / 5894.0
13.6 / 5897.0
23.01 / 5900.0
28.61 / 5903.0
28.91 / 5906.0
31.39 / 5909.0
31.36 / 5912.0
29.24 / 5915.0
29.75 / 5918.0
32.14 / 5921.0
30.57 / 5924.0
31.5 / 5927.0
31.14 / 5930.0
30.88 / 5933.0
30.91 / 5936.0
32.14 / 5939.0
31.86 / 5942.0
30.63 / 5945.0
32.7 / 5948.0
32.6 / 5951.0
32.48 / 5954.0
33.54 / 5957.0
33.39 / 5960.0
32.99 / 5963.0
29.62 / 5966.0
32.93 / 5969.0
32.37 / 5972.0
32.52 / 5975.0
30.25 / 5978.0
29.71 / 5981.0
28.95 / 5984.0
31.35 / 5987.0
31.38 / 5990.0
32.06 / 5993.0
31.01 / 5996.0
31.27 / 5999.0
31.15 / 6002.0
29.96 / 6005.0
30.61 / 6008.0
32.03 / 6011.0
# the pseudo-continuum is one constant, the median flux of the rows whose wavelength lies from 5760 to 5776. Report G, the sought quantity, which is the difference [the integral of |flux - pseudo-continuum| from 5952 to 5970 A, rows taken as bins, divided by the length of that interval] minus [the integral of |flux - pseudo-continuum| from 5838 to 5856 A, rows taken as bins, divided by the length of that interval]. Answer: 1.1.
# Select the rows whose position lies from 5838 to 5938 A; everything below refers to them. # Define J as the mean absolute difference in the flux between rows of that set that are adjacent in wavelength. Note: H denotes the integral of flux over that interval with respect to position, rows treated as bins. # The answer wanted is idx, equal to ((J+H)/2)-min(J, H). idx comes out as 1389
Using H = 2781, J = 2.16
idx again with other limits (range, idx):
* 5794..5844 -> 763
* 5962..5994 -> 499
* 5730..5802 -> 1060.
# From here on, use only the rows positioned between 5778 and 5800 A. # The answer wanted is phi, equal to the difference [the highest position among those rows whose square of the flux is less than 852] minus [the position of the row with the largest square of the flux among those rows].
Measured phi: 18 A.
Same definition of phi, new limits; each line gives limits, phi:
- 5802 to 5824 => 15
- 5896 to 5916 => -3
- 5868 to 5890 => 15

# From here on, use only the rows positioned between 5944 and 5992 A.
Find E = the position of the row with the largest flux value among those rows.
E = 5957.0 A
